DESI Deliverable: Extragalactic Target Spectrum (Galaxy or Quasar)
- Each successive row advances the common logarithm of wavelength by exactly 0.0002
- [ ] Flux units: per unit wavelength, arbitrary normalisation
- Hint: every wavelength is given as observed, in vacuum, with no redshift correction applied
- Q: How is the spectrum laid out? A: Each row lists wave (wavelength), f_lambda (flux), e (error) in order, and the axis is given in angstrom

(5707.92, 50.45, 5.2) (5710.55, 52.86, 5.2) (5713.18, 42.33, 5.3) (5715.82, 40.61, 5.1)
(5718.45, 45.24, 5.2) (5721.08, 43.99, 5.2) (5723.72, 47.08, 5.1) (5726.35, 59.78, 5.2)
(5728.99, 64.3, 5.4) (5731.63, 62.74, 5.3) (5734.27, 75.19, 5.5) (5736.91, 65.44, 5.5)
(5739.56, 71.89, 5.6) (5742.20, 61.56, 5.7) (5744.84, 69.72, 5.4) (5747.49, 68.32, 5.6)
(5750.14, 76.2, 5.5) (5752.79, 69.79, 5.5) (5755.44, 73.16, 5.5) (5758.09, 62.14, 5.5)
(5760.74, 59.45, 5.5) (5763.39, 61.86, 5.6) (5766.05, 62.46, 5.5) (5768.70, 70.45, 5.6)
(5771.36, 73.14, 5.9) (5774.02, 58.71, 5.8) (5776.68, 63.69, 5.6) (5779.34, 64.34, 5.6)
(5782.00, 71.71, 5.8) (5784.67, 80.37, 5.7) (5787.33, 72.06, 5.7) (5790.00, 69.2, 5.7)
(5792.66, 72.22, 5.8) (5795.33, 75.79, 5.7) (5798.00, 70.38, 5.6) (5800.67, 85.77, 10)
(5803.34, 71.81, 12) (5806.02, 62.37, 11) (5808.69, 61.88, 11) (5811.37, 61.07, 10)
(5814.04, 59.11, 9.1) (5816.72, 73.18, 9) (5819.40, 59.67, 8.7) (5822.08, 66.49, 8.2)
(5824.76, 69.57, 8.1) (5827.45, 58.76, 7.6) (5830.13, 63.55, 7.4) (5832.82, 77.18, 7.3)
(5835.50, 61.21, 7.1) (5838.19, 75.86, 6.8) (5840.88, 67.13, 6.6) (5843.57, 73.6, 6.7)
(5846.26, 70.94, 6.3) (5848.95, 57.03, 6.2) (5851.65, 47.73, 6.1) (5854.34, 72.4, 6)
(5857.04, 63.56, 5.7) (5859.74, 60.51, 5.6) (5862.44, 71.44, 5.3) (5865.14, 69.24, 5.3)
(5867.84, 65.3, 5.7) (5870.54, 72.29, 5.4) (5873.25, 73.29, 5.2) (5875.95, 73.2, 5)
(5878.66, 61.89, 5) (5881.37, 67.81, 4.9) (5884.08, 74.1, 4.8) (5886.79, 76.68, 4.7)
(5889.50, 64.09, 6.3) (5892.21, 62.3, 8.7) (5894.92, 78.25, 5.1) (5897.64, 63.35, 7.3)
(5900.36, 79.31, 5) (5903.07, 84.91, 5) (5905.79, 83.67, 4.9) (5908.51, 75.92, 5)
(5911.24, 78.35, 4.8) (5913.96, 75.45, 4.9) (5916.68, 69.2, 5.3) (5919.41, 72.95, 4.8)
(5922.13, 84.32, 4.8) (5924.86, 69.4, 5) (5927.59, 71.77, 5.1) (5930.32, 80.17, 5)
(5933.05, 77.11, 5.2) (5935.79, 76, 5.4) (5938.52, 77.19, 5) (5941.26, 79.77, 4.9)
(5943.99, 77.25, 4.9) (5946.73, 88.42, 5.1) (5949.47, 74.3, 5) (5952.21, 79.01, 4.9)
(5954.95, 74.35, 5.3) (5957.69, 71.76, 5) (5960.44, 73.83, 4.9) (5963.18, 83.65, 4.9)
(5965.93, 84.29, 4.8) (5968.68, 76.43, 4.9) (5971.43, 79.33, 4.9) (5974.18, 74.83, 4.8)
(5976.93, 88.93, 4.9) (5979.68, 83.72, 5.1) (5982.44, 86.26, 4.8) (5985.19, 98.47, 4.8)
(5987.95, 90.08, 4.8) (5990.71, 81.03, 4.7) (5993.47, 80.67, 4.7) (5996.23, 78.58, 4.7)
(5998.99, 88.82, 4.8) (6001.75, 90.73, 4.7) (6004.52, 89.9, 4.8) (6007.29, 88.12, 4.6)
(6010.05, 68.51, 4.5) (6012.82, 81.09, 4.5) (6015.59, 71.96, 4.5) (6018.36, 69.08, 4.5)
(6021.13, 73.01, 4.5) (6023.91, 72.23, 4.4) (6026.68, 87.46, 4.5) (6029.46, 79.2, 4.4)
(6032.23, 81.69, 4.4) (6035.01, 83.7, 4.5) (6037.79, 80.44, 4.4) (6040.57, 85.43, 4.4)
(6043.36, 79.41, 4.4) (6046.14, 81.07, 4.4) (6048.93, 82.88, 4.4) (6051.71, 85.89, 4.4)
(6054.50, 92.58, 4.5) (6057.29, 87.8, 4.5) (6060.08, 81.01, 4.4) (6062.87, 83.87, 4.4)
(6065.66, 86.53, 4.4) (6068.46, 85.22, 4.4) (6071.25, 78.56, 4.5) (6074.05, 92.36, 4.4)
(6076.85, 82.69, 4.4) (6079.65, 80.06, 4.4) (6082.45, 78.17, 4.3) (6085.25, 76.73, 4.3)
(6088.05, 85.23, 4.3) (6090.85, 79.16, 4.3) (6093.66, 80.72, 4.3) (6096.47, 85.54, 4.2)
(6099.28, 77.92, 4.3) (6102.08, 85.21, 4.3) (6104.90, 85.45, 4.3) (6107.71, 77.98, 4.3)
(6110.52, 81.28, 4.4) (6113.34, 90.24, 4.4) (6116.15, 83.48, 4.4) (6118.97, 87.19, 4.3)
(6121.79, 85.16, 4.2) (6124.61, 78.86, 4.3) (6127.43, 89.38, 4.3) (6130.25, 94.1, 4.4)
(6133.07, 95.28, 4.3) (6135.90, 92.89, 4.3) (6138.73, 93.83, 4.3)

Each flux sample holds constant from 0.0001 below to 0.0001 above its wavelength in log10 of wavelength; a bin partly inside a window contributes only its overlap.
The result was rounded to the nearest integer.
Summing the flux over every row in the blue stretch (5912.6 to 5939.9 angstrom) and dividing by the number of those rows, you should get 75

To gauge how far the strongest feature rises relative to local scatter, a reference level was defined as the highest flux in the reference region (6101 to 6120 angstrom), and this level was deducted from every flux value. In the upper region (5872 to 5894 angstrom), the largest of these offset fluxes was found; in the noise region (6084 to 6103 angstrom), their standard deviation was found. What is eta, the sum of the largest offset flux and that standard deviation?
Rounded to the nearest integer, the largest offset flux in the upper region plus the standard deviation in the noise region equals -10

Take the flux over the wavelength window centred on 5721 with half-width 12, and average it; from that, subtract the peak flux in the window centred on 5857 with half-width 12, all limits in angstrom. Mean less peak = -21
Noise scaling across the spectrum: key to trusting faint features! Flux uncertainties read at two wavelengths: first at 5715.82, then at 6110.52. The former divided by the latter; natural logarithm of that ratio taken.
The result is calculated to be 0.15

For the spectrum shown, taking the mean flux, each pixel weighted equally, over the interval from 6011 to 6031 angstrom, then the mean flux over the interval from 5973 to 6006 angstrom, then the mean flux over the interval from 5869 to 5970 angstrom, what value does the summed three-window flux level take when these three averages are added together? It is 238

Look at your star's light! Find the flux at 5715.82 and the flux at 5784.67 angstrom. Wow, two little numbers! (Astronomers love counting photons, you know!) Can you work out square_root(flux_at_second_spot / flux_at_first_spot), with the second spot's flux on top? 1.41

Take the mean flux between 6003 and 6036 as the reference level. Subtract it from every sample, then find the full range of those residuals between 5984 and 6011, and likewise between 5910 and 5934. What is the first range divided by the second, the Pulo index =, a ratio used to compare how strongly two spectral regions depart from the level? 2.0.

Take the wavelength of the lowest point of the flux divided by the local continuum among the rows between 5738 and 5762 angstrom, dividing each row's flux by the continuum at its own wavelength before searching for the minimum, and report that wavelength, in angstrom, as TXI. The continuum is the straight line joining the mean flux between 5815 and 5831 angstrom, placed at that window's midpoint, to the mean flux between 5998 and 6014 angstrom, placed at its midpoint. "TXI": 5760.74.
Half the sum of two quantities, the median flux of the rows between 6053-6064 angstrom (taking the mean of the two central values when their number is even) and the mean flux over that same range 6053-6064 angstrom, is 86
